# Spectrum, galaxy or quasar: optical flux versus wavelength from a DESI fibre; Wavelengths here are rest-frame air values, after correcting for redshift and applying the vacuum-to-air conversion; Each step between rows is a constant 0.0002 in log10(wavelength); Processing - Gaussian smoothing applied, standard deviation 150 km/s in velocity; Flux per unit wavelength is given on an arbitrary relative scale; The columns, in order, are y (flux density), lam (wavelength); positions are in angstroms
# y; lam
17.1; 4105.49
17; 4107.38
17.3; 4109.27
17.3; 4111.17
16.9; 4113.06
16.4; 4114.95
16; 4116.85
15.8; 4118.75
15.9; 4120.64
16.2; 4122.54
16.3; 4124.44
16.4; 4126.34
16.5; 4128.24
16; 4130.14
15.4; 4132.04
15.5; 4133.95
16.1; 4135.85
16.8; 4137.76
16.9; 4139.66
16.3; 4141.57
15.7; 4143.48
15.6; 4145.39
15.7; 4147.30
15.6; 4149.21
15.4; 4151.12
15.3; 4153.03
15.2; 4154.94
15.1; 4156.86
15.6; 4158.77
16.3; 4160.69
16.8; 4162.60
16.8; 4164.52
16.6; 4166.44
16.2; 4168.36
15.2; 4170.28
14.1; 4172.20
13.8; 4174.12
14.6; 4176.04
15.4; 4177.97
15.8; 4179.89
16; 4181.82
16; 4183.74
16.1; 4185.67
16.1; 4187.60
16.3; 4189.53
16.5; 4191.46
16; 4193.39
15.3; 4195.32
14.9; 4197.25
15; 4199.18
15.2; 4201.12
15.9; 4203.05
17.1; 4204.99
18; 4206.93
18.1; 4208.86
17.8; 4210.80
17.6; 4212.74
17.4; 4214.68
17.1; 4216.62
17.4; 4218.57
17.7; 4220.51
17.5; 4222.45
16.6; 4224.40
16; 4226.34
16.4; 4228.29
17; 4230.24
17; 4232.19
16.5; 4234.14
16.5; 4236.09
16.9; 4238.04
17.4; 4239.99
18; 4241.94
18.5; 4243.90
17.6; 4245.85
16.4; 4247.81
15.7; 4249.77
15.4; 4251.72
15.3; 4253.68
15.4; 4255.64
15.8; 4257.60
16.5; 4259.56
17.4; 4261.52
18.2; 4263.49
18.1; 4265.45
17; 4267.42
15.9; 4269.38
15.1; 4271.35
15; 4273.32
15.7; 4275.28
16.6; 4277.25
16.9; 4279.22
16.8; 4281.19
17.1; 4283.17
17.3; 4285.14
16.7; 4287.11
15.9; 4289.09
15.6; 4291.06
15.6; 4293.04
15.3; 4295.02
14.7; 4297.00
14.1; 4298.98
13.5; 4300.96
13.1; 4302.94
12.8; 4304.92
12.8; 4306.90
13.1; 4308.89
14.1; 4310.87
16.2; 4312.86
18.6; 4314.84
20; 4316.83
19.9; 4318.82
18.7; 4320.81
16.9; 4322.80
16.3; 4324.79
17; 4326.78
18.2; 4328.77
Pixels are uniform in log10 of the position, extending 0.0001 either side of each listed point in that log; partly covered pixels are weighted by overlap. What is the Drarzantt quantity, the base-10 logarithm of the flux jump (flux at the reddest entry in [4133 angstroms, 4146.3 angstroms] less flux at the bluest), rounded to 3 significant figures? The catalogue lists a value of -1.00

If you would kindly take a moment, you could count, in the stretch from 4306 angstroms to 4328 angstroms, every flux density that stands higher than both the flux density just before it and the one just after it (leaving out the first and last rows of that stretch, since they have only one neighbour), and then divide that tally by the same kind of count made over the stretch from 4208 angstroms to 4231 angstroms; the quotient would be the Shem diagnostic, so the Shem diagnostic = 1.00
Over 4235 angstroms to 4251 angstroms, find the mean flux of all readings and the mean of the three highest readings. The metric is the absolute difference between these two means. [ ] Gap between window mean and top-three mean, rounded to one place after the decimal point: 0.9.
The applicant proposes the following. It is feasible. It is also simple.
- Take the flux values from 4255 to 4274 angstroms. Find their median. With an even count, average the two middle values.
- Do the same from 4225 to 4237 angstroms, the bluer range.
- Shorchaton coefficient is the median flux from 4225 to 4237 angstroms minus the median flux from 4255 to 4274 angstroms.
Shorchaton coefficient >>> 0.30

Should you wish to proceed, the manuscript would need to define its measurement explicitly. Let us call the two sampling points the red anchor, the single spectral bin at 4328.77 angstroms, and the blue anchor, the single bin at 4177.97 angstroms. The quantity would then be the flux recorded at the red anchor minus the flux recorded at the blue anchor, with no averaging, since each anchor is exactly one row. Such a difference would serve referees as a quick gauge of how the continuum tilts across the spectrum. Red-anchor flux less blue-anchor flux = 2.8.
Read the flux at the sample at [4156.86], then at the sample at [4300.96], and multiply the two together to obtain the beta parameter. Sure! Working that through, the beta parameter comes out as 204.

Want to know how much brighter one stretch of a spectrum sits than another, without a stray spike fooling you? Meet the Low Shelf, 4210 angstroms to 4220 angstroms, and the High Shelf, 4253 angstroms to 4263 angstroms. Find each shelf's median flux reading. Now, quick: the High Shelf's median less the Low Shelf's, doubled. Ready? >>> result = -3.2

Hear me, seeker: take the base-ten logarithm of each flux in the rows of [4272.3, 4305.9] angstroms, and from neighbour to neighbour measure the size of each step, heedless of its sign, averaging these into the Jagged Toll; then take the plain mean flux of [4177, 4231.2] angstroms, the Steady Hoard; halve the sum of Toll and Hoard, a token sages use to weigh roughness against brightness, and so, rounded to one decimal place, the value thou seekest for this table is 8.3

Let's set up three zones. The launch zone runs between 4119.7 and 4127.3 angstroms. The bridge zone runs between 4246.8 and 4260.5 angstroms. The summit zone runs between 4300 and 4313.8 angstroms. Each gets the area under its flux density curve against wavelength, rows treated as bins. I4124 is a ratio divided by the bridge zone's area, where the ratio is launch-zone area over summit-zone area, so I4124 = 0.0030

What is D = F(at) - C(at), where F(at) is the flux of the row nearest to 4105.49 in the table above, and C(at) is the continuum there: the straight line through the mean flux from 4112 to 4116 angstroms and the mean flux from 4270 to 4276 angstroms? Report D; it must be 0.4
